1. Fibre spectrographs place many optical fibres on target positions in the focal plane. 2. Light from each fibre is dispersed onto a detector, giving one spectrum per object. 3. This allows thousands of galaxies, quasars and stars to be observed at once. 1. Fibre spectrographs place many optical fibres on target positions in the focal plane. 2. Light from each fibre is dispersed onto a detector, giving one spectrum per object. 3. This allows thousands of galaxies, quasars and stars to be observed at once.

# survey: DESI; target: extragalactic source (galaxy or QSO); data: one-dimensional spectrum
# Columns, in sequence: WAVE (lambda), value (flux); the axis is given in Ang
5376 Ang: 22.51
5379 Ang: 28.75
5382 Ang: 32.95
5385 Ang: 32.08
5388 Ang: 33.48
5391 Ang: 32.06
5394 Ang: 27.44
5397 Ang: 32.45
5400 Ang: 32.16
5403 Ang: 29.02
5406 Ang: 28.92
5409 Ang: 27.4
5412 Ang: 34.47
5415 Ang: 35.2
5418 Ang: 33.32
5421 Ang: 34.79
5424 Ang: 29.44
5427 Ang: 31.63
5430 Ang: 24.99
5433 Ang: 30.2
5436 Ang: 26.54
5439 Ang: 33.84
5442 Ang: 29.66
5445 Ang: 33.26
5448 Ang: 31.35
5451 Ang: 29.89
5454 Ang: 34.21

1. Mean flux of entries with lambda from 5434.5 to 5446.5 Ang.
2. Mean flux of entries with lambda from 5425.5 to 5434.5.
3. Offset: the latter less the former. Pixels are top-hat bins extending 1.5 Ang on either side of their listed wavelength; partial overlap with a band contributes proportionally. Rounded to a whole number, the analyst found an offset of -2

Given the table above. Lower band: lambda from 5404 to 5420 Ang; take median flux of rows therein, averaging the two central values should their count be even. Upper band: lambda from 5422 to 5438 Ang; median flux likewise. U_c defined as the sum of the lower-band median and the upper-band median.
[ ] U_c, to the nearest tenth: 62.8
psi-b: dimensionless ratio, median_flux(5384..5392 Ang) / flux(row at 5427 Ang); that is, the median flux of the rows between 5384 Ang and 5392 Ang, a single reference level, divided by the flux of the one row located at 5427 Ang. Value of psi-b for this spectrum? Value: 1.01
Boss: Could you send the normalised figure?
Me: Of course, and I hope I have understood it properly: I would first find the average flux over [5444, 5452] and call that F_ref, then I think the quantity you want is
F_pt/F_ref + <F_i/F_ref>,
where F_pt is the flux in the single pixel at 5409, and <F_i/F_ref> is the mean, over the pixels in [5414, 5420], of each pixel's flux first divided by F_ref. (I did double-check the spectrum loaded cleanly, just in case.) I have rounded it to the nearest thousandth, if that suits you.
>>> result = 1.957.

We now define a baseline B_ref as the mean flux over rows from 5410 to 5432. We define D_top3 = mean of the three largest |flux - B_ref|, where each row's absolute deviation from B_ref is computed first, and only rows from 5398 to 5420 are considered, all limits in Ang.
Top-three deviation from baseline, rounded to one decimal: 3.6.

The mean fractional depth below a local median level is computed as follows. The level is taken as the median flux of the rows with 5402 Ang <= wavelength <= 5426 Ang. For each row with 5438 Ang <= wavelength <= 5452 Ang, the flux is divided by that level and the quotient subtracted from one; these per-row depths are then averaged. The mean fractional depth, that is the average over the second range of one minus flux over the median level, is -0.01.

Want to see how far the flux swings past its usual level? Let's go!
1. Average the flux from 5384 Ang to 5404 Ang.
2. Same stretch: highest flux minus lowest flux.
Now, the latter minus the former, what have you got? -25.2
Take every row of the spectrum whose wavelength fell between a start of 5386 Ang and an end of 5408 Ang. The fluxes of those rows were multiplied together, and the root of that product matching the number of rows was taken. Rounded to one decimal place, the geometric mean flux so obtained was 30.7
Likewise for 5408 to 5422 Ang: 32.9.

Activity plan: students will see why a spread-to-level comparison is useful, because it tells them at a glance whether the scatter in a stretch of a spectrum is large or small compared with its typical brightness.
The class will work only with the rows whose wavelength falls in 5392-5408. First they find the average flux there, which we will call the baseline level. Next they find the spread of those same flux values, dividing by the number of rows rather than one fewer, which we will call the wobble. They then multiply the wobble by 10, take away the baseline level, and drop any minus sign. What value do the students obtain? 10.3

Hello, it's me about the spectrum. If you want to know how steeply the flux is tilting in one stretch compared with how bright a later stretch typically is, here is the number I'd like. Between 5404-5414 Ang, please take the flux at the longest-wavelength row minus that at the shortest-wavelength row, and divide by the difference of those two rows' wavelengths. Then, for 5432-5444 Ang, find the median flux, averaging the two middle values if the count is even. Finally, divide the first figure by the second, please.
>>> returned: 0.031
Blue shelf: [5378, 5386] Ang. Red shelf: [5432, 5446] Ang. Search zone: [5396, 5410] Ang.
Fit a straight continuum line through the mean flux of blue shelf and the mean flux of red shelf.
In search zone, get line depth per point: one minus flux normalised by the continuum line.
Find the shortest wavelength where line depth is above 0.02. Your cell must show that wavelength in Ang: 5403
